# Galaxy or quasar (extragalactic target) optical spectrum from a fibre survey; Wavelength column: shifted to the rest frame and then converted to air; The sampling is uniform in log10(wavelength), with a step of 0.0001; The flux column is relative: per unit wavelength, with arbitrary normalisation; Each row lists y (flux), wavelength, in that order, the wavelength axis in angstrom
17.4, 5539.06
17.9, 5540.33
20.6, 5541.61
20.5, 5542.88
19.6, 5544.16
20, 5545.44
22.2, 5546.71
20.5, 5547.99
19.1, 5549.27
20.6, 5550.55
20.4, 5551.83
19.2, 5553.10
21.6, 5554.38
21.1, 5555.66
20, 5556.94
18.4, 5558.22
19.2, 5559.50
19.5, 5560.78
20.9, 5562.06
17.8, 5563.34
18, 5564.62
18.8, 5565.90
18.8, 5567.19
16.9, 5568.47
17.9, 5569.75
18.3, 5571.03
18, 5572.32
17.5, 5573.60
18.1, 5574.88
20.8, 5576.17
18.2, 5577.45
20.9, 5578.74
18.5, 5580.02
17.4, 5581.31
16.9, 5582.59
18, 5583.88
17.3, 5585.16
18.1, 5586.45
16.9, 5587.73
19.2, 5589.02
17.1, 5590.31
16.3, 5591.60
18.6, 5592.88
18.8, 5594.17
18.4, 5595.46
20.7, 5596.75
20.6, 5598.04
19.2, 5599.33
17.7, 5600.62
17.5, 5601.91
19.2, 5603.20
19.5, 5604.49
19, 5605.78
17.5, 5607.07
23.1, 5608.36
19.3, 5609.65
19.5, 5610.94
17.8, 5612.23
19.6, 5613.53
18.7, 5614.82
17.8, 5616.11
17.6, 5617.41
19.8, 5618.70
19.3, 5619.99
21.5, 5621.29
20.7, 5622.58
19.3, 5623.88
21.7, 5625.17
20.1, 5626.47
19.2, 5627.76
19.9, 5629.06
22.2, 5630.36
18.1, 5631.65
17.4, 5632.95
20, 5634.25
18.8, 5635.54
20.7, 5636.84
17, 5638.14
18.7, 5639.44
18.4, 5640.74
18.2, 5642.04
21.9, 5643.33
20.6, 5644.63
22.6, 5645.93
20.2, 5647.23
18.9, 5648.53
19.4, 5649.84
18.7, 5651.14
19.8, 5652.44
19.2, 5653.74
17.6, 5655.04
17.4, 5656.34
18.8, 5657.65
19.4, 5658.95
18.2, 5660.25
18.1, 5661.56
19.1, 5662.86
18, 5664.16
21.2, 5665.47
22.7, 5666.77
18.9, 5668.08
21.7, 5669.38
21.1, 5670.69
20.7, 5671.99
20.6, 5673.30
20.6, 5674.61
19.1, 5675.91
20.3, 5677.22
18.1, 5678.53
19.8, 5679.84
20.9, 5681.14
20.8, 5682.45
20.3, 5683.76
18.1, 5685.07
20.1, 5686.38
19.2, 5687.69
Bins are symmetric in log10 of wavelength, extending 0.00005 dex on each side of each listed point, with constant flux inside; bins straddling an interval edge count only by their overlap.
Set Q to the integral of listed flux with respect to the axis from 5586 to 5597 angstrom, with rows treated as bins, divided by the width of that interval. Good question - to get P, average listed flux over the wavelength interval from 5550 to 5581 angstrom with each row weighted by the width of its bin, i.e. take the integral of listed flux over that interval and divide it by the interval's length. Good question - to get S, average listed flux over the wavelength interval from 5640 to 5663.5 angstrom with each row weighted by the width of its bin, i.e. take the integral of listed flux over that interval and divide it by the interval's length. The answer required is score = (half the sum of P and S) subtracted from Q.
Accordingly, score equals -1.0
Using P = 19.1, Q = 18.1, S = 19.2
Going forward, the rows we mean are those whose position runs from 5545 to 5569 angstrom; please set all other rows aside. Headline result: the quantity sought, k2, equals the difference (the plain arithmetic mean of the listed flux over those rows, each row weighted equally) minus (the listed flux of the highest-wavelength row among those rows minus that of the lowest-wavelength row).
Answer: 23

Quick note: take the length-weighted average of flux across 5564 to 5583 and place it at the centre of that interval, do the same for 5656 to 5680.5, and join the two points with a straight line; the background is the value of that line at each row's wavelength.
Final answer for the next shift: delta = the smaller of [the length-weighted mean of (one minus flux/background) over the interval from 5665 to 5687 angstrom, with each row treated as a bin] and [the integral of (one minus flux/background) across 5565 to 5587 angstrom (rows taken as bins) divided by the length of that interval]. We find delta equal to -0.024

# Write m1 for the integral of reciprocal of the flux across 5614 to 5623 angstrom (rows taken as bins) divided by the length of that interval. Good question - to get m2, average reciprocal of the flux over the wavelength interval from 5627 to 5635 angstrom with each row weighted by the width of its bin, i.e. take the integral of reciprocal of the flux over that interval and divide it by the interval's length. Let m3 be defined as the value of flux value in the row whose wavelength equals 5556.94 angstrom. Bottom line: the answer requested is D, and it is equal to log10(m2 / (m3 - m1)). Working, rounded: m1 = 0.0520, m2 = 0.052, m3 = 20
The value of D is -2.59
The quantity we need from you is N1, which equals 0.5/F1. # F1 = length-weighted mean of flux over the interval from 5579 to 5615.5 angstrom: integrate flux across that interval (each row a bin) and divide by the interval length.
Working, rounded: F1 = 18.6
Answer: 0.0269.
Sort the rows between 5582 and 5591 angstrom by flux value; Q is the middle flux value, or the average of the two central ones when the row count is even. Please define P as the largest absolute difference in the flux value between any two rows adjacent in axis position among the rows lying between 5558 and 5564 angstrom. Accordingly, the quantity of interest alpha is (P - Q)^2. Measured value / 202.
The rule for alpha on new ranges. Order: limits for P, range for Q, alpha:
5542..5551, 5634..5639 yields 296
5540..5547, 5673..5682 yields 310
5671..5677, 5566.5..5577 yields 274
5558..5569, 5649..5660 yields 253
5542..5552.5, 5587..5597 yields 266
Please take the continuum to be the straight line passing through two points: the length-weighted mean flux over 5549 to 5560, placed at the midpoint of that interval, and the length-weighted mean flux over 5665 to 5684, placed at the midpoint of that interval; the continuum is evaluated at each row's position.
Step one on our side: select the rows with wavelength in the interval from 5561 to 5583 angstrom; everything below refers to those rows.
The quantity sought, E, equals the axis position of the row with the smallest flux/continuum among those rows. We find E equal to 5582.59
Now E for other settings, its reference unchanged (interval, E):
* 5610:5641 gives 5638.14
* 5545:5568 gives 5563.34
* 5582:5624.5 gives 5591.60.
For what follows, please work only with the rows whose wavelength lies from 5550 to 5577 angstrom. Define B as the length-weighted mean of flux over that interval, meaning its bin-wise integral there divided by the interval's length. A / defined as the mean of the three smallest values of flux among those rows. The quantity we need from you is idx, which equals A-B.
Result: -1.7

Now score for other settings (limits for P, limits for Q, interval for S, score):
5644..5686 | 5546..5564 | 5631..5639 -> 0.8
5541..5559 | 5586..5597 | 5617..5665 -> -1.7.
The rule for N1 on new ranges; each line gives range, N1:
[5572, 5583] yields 0.0270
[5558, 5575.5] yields 0.0271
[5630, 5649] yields 0.0256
